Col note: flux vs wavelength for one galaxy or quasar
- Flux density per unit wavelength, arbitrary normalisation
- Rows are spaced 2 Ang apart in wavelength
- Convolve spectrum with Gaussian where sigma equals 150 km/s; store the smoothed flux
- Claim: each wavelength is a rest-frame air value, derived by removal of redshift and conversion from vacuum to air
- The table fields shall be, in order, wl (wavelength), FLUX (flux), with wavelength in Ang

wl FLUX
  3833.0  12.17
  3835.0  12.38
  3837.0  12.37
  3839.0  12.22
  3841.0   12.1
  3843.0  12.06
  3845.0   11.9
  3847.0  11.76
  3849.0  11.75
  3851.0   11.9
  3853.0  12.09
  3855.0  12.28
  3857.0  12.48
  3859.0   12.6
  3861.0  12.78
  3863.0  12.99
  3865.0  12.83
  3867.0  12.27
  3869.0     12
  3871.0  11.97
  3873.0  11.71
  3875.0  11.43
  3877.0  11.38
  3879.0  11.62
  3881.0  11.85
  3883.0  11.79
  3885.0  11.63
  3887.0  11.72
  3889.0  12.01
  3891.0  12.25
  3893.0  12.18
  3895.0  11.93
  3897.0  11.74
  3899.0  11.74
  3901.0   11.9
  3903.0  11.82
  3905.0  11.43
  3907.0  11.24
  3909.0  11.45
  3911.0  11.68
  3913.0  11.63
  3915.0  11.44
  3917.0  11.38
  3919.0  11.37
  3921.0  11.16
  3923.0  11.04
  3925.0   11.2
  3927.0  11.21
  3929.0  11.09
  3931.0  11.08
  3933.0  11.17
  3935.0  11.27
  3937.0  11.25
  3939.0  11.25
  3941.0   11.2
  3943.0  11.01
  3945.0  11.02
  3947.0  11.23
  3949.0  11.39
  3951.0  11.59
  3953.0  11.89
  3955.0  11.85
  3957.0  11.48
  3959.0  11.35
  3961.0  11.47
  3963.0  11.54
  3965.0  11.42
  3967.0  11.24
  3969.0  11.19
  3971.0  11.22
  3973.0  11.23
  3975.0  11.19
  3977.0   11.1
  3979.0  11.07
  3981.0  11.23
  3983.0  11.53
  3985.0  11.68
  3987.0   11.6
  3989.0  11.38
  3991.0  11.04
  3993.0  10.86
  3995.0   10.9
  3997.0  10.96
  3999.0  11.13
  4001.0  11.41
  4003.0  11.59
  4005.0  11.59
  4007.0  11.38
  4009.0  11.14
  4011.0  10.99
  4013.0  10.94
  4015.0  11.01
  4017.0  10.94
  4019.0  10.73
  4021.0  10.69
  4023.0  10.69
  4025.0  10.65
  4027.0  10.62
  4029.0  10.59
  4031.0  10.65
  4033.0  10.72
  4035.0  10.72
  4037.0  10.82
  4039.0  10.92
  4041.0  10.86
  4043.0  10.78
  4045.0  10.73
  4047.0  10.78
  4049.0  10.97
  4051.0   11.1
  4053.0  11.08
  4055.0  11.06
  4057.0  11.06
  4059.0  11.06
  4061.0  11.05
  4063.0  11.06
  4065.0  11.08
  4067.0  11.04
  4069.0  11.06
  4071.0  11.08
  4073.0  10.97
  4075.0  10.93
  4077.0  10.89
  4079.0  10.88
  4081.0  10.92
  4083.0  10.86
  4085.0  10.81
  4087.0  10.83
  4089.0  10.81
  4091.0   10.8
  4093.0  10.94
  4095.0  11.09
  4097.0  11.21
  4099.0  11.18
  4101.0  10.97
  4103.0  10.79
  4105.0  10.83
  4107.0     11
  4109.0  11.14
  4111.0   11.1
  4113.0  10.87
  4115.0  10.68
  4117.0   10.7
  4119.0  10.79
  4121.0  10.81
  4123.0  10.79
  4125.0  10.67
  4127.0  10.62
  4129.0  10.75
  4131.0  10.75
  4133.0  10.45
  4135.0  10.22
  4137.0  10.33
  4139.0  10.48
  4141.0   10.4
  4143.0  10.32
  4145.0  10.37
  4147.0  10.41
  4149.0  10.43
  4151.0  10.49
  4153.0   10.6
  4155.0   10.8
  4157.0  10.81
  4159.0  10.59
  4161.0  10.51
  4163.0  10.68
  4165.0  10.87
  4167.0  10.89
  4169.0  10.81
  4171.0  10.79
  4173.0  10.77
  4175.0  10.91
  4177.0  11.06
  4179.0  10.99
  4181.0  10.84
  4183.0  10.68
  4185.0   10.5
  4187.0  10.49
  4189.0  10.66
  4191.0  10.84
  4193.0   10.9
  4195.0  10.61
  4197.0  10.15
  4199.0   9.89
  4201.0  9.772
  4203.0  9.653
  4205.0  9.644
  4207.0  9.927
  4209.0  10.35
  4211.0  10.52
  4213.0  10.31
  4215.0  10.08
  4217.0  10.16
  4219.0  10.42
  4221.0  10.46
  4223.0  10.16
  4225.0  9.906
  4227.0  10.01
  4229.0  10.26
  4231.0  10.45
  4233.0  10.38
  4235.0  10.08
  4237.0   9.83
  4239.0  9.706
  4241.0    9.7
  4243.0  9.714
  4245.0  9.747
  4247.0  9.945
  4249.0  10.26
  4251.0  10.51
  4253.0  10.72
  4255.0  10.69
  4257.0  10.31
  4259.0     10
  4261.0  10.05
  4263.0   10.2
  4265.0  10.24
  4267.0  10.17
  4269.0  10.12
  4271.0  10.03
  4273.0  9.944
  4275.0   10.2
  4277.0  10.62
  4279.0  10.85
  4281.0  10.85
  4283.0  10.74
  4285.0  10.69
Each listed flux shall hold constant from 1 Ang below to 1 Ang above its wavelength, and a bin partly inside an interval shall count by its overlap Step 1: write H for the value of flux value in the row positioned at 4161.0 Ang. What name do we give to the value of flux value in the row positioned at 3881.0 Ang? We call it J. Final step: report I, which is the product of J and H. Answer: 125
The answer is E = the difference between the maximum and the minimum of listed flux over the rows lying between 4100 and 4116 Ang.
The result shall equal 0.5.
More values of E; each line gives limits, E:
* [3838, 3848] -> 0.5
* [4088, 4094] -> 0.1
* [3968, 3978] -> 0.1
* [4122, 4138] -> 0.6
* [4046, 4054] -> 0.3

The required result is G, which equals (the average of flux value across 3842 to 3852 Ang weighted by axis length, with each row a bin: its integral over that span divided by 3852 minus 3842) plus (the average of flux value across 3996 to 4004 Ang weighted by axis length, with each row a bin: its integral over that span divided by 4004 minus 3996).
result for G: 23.1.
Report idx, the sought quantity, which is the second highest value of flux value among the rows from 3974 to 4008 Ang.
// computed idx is 11.6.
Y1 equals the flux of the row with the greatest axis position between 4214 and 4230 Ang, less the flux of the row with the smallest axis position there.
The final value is 0.2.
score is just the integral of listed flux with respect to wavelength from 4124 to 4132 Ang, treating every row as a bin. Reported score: 85.6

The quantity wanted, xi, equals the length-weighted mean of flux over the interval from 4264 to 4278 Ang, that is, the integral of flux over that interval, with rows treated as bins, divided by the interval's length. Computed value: 10.2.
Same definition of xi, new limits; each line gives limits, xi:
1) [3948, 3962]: 11.6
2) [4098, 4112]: 11.0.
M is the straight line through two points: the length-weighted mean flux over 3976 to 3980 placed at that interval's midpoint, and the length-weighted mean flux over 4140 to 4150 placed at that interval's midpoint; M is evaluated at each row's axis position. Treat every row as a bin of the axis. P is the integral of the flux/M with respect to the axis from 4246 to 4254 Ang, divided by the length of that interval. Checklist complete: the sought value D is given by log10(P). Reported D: 0.018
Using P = 1.041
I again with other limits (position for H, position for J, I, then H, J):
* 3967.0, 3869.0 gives 135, 11.24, 12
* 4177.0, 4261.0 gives 111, 11.06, 10.05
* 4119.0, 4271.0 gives 108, 10.79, 10.03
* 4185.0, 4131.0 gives 113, 10.5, 10.75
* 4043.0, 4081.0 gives 118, 10.78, 10.92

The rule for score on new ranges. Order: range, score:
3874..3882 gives 92.6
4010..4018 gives 87.8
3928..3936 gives 89.2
